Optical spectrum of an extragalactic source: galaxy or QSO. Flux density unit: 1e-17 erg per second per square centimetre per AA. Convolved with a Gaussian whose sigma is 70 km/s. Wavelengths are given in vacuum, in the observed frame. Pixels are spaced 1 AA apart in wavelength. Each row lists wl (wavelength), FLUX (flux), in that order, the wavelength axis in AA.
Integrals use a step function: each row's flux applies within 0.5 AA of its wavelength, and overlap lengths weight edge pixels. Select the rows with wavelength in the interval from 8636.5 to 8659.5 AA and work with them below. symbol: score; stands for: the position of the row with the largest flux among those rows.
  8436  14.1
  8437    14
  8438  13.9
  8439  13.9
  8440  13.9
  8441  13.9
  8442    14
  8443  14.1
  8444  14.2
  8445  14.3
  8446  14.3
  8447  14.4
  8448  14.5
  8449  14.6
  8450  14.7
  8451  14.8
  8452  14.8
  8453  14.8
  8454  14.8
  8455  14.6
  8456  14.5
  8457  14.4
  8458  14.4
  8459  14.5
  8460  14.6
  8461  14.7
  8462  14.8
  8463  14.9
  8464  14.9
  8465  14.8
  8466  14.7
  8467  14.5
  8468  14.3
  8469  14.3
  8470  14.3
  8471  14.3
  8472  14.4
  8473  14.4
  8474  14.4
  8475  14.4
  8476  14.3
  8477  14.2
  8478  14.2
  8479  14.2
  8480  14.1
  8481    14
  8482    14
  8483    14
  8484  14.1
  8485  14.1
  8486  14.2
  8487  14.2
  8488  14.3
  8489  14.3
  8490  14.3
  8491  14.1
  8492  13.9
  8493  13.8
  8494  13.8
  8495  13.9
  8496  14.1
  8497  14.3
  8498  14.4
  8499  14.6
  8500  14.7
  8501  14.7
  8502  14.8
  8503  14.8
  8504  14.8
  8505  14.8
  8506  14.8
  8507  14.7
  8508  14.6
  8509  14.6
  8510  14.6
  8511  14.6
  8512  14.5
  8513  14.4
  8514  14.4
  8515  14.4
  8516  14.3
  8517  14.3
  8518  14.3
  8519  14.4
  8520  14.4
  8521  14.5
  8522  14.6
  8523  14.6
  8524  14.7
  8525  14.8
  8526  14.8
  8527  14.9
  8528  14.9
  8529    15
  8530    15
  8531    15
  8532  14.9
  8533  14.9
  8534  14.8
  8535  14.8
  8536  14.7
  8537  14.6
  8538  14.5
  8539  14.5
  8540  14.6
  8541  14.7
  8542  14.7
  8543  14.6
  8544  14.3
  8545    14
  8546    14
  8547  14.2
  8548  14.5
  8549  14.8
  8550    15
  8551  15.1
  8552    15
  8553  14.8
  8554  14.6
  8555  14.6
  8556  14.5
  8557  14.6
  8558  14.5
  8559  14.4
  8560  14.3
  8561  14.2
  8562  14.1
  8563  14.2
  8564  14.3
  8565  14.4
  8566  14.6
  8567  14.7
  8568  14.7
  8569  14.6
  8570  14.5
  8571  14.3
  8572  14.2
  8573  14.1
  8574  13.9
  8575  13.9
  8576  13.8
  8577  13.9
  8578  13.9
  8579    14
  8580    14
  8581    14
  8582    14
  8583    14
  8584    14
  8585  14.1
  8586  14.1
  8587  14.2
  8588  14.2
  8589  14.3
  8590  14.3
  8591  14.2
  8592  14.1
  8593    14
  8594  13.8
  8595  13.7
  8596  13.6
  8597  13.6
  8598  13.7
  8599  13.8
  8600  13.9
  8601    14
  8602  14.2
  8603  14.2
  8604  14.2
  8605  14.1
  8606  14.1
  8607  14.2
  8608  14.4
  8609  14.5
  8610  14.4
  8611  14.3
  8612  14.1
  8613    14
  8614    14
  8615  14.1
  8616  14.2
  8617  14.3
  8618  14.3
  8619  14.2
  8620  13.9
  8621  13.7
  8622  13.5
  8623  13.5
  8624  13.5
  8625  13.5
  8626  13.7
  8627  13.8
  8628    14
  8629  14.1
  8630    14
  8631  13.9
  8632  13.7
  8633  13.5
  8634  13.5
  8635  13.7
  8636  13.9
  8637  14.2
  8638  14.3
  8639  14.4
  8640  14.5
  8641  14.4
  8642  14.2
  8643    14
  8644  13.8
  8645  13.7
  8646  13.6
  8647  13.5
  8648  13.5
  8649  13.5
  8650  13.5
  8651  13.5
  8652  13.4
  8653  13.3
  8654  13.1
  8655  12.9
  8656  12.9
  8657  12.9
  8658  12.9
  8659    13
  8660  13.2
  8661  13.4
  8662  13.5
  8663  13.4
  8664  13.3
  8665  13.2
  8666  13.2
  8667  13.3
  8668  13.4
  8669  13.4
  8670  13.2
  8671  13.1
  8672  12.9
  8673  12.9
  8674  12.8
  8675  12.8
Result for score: 8640 AA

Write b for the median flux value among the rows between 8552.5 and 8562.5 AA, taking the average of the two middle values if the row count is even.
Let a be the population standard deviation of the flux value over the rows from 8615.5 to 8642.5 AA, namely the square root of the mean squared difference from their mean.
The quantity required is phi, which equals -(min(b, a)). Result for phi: -0.32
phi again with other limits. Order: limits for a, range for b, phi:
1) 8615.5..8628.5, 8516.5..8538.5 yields -0.31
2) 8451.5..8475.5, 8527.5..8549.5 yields -0.20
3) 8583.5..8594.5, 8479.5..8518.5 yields -0.14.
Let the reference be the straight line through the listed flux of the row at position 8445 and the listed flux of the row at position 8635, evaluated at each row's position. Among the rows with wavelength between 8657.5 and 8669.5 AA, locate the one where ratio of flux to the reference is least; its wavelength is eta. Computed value 8658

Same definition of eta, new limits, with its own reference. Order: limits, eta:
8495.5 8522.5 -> 8496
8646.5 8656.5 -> 8655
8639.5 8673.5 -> 8655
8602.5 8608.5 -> 8605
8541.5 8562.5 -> 8545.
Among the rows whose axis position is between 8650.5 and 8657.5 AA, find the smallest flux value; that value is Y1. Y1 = 12.9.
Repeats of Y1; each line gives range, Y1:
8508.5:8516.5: 14.3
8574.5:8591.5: 13.8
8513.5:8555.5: 14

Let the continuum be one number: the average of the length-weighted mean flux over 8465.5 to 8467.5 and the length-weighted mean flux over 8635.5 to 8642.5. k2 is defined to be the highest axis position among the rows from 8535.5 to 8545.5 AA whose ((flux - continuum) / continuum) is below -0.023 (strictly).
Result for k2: 8545 AA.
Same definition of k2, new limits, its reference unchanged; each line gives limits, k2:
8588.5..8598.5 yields 8598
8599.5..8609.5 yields 8606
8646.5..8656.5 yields 8656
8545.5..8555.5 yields 8546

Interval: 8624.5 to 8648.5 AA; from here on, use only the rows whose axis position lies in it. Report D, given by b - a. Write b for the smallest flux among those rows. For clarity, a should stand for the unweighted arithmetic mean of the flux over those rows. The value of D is -0.39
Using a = 13.9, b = 13.5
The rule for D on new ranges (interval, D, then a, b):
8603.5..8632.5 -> -0.51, 14.0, 13.5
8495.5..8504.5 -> -0.48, 14.6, 14.1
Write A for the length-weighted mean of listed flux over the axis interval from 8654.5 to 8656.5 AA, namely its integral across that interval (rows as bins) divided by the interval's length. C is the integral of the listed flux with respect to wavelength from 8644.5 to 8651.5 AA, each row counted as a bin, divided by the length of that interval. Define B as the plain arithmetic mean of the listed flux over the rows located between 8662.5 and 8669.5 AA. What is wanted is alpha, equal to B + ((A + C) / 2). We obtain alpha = 26.5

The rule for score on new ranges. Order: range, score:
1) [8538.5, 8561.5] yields 8551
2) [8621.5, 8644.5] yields 8640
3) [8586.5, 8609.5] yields 8609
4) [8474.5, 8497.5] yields 8475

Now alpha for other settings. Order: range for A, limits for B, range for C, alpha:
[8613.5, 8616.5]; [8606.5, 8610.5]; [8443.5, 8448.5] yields 28.6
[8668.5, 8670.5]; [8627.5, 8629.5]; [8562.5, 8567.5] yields 27.9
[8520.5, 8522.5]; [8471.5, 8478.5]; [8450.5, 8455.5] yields 29.0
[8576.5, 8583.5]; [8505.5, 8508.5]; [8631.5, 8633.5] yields 28.5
